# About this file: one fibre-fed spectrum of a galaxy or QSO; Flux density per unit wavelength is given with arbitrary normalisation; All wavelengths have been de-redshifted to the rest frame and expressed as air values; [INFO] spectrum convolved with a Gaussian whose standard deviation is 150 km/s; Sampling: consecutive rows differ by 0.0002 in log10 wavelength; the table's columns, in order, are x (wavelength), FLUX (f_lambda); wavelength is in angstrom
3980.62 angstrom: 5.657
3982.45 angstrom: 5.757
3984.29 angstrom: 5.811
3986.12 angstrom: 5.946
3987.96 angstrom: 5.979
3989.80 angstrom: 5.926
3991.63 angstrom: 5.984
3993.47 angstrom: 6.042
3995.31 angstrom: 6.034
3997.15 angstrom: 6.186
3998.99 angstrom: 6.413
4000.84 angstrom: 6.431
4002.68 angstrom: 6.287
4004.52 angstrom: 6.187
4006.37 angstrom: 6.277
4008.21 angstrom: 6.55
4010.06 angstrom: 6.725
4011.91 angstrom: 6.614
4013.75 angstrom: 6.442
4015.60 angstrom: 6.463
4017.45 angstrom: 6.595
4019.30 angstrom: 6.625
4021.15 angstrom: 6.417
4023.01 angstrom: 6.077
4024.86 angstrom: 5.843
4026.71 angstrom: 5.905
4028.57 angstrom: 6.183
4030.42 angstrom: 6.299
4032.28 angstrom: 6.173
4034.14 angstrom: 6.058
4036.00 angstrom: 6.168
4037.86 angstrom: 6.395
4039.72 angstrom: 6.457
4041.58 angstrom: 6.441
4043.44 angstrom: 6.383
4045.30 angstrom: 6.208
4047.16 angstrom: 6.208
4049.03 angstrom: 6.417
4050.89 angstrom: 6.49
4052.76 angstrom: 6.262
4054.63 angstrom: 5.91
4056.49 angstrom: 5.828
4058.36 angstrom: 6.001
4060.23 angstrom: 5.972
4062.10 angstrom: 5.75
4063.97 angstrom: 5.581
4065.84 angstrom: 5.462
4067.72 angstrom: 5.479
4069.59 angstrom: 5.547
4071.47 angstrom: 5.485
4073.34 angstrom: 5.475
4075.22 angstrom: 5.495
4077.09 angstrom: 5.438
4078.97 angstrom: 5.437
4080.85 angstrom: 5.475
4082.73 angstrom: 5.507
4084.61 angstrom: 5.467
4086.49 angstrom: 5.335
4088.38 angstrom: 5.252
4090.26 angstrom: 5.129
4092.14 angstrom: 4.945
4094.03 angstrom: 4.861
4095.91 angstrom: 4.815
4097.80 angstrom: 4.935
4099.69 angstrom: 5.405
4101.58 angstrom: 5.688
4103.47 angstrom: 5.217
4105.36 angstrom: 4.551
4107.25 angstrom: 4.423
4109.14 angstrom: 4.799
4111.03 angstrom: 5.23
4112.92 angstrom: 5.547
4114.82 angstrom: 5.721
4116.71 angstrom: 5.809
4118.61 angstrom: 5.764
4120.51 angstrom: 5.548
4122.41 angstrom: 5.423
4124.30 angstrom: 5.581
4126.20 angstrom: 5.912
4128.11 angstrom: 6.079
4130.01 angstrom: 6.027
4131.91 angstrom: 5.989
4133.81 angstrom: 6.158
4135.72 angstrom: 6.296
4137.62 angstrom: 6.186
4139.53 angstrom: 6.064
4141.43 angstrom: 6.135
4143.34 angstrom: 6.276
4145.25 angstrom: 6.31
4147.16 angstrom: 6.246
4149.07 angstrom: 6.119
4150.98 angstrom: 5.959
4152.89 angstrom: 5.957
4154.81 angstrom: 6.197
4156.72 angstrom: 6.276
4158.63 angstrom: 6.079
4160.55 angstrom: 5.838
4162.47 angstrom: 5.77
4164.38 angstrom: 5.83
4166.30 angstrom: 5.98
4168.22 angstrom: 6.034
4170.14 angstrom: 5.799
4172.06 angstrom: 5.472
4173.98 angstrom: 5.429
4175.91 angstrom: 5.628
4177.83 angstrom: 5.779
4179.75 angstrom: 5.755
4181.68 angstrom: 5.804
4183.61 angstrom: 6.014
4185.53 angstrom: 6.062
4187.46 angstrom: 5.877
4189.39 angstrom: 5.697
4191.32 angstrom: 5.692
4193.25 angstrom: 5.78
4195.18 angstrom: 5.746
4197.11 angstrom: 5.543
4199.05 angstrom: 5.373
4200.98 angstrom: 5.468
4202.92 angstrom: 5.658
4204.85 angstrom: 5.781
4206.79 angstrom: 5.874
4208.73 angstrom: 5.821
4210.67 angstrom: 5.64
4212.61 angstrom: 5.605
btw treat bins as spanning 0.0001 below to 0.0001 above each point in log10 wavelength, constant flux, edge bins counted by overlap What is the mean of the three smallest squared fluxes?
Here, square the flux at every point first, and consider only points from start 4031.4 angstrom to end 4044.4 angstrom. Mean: 37.6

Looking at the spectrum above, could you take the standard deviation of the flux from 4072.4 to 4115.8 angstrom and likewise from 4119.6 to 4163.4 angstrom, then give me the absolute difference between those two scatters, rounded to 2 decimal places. 0.11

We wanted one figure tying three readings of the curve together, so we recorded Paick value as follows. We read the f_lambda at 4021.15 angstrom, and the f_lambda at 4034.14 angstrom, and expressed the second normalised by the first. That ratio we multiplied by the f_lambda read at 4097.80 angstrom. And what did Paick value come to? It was 4.66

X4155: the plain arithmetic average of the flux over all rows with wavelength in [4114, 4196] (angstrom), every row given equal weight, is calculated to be 5.9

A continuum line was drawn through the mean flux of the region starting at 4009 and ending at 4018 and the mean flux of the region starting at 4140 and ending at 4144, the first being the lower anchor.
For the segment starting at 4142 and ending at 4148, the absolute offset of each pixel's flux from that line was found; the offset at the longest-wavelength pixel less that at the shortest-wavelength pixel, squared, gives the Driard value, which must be 0.00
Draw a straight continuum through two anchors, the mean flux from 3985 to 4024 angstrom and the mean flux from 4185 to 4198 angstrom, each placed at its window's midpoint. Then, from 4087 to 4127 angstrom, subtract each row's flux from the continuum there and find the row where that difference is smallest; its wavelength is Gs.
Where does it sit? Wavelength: 4126.20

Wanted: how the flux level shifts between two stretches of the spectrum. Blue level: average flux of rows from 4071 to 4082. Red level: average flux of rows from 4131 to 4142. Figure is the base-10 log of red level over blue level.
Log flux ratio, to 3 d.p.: 0.050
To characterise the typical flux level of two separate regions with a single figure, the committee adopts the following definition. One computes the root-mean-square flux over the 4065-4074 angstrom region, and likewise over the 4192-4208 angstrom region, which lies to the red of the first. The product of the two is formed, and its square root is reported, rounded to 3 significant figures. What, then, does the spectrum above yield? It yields 5.57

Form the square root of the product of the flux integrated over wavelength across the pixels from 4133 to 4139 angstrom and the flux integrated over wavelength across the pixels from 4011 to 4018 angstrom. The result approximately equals 41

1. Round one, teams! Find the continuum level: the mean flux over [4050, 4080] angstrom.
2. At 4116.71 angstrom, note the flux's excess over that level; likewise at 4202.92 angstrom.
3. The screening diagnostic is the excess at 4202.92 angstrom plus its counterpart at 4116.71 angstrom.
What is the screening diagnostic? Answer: 0.0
